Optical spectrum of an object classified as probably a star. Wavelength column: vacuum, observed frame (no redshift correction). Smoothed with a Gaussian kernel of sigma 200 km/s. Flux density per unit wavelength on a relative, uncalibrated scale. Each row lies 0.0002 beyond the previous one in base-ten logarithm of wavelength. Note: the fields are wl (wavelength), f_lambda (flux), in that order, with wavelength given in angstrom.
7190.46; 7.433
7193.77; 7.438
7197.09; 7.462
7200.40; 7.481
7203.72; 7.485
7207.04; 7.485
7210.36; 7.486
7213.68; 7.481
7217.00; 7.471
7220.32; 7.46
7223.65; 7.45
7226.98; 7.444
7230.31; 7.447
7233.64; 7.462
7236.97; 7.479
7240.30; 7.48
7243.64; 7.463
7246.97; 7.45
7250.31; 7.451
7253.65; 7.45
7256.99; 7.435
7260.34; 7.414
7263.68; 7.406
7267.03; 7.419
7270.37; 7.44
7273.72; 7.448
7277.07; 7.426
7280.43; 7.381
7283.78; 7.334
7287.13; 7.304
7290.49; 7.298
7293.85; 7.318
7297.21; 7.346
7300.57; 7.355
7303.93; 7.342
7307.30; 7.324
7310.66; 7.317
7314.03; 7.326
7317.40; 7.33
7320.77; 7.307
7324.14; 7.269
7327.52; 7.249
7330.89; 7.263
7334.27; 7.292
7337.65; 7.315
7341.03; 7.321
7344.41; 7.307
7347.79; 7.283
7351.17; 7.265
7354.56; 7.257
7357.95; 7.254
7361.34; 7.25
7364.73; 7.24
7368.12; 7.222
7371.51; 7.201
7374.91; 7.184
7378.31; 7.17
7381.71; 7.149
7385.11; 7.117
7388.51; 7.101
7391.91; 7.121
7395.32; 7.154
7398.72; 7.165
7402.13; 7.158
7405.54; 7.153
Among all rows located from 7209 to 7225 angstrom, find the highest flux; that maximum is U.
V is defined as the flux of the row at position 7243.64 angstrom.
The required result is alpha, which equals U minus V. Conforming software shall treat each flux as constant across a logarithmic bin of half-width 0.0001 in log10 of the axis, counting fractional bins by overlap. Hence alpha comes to 0.02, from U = 7.486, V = 7.463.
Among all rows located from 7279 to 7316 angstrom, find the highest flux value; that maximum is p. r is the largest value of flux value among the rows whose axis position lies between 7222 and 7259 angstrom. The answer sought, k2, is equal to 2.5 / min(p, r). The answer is 0.339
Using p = 7.381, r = 7.48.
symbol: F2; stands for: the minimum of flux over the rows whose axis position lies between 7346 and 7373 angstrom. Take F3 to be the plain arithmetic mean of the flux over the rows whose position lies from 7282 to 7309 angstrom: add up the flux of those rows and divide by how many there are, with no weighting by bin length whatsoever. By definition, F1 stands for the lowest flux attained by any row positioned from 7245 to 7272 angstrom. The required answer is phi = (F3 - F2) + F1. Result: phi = 7.53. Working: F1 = 7.406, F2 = 7.201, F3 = 7.33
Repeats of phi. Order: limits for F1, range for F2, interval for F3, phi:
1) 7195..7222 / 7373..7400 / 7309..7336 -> 7.65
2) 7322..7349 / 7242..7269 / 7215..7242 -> 7.30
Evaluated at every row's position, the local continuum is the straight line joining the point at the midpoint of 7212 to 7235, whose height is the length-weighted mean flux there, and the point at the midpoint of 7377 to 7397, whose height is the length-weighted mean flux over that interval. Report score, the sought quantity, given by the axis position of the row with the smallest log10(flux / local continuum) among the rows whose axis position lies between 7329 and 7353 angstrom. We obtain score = 7330.89 angstrom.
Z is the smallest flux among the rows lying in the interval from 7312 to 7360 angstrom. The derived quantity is 7.249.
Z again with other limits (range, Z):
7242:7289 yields 7.304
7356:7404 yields 7.101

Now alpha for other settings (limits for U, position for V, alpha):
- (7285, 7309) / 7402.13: 0.20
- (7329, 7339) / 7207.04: -0.17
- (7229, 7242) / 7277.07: 0.05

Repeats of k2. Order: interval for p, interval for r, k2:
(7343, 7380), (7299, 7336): 0.342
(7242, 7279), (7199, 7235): 0.335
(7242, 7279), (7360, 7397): 0.345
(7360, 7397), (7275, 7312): 0.345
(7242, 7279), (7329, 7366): 0.341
